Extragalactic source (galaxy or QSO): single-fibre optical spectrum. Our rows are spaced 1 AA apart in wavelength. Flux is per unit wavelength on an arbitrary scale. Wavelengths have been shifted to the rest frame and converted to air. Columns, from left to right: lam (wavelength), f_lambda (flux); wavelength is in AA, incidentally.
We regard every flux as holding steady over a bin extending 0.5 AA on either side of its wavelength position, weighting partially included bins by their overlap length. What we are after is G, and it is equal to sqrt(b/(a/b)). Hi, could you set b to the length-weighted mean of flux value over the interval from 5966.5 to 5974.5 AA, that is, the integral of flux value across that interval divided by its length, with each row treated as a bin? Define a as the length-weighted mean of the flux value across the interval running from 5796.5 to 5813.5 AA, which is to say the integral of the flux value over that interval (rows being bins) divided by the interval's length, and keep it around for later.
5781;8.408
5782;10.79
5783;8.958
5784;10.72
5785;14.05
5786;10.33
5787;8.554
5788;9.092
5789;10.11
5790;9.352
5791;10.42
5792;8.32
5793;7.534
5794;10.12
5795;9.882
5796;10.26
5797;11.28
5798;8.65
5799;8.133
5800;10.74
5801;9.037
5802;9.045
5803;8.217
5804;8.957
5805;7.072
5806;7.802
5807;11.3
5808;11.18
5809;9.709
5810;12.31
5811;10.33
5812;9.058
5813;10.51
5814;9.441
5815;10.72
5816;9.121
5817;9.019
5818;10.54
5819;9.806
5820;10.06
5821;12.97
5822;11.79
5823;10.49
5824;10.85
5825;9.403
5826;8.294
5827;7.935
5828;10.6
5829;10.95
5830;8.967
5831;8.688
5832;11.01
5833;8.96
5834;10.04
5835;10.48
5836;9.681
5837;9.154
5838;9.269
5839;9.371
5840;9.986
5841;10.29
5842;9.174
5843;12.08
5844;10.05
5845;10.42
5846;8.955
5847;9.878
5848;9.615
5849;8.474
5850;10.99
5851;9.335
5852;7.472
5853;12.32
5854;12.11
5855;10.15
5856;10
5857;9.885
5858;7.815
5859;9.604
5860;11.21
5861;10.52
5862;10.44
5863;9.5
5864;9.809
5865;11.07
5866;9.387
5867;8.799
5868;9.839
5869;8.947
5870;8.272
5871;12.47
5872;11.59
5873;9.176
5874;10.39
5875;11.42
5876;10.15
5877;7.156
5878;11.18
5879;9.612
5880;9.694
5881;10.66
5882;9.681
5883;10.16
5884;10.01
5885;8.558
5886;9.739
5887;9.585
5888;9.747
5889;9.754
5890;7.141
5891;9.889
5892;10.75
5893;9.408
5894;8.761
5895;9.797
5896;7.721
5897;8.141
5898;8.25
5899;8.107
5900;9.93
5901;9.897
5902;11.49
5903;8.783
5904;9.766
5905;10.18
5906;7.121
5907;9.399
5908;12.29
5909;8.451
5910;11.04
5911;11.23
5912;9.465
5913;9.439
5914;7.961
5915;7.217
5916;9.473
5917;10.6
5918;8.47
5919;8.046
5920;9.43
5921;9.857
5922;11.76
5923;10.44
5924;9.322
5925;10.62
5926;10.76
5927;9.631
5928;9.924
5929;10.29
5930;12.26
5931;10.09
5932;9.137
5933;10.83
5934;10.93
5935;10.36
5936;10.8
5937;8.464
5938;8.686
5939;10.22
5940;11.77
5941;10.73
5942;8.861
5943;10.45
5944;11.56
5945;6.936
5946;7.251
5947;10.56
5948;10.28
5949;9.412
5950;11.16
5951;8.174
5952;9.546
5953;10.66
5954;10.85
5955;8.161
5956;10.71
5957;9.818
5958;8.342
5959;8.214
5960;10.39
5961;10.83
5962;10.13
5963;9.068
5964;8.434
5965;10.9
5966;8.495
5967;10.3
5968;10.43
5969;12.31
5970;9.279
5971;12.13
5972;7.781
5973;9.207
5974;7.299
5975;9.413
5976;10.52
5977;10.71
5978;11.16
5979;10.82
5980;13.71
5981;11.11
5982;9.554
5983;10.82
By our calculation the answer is 3.18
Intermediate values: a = 9.6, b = 9.84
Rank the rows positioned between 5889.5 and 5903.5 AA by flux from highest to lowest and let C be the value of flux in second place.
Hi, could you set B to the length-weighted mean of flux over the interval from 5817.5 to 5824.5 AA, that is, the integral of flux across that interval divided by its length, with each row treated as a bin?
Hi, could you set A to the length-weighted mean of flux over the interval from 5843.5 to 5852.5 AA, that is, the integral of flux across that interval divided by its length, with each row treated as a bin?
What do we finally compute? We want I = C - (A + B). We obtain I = -9.6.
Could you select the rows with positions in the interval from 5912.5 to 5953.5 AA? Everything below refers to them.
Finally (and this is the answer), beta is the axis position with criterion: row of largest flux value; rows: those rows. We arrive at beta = 5930 AA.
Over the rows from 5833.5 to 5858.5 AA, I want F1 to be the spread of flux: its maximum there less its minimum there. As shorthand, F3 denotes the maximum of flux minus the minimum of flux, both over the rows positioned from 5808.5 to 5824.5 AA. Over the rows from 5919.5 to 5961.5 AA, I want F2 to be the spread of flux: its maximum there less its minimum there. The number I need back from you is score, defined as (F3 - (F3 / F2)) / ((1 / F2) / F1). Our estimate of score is 83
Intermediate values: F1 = 4.8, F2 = 5.3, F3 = 4.0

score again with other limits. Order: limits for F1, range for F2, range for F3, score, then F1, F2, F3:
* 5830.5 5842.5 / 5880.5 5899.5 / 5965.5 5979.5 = 30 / 2.3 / 3.6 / 5.0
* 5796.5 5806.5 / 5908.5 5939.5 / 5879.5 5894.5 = 61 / 4.2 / 5.0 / 3.6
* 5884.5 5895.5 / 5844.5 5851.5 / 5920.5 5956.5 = 29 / 3.6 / 2.5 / 5.3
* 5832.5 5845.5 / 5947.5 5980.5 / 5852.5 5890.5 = 90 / 3.1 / 6.4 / 5.3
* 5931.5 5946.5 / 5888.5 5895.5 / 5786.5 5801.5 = 47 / 4.8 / 3.6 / 3.7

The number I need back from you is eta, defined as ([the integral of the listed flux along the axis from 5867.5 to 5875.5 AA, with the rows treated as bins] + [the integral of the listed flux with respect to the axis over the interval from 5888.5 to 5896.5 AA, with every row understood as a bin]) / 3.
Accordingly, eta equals 51.8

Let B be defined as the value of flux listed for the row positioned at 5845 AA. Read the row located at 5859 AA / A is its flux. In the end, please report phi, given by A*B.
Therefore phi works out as 100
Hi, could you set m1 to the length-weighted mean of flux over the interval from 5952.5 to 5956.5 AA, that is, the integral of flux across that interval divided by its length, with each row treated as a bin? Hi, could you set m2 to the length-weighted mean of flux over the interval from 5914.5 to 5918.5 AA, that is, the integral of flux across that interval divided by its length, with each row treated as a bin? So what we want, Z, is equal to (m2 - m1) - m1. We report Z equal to -11.3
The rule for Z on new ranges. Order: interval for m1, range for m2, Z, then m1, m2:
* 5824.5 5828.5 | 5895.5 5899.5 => -10.1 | 9.1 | 8.1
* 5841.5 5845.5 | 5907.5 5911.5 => -10.1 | 10.4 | 10.8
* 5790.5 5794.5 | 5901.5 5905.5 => -8.1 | 9.1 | 10.1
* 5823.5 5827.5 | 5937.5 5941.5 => -7.9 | 9.1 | 10.4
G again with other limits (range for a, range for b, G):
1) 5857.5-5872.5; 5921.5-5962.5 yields 3.16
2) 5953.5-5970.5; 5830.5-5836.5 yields 3.13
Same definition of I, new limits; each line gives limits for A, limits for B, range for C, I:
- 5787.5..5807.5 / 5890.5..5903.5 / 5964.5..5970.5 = -7.7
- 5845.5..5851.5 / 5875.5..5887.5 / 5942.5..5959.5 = -8.1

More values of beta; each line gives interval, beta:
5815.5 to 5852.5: 5821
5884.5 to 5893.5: 5892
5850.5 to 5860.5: 5853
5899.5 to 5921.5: 5908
